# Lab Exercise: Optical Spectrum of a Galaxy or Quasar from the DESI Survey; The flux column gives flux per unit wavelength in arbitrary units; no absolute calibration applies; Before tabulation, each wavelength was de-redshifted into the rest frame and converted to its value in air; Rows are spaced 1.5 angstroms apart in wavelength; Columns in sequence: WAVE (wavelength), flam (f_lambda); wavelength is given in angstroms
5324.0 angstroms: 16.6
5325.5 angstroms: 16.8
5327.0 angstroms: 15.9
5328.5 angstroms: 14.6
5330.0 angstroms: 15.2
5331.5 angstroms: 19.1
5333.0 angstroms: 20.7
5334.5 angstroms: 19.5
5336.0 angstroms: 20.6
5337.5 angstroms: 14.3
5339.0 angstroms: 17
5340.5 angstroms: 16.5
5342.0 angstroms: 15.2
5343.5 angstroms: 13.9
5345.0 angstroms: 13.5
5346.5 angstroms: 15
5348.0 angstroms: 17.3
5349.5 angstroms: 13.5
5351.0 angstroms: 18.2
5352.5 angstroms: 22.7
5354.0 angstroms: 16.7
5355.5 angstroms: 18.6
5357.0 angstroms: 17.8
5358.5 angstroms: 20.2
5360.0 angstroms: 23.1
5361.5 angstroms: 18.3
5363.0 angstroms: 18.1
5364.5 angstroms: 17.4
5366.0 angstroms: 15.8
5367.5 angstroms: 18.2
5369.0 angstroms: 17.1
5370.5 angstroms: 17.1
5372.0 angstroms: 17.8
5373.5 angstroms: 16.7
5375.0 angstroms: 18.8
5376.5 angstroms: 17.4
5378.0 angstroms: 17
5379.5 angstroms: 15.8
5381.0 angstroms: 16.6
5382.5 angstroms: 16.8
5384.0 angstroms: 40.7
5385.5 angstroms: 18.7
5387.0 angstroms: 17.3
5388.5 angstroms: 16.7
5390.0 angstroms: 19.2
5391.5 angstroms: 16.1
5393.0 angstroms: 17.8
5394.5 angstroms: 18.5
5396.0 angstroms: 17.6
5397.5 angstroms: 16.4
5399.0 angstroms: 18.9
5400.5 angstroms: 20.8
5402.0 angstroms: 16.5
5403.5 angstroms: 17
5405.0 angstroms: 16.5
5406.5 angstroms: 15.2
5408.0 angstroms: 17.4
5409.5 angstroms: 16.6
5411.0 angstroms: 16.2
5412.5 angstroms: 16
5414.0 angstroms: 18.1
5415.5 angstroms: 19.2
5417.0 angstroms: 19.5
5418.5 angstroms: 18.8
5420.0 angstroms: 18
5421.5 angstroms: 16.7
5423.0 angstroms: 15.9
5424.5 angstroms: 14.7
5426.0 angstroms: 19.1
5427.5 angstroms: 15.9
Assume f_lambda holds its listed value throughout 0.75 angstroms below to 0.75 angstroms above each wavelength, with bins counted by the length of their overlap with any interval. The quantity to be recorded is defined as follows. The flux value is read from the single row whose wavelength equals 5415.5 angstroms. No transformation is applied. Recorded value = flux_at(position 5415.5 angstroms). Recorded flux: 19.2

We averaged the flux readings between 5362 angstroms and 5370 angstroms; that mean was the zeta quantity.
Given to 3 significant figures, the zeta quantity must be 17.3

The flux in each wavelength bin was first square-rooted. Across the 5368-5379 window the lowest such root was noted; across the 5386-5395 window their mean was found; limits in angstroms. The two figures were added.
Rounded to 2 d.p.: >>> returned 8.28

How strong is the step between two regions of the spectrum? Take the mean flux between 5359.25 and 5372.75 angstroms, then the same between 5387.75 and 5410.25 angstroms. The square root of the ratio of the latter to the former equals 0.981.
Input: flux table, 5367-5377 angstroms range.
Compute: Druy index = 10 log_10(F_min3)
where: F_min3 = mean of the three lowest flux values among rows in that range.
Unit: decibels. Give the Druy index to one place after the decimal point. 12.3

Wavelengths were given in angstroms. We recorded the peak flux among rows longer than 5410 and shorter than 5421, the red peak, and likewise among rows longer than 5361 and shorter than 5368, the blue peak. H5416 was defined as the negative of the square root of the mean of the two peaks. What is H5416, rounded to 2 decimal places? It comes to -4.35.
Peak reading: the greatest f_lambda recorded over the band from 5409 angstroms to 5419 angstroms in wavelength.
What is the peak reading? 19.5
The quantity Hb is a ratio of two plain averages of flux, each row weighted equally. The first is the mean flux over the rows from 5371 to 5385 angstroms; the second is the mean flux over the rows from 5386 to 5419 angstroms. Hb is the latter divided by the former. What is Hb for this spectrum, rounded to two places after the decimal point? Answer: 0.89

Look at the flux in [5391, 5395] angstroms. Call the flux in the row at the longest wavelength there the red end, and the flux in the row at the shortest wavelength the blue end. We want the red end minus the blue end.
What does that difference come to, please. 2.4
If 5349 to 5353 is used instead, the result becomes 9.2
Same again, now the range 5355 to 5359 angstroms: 1.6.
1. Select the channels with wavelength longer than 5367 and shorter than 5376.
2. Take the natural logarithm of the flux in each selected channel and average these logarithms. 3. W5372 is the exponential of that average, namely 17.6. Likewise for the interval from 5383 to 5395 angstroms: 19.7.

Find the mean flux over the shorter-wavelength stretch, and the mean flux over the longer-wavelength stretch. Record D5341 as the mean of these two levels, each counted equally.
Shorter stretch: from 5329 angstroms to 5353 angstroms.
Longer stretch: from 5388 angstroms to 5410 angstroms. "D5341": 17.2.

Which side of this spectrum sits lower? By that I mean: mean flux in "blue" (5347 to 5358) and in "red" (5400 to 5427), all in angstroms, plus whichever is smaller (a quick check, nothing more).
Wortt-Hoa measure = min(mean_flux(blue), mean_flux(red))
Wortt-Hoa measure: 17.3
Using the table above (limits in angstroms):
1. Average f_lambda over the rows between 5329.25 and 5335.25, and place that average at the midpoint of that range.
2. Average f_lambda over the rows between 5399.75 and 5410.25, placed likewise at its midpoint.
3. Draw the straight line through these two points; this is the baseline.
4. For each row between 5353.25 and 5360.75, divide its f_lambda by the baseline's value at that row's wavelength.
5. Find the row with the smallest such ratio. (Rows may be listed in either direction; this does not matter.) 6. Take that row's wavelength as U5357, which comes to 5354.0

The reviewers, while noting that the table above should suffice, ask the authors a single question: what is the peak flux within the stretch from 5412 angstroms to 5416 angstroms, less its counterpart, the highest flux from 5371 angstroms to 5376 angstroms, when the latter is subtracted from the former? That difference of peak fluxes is 0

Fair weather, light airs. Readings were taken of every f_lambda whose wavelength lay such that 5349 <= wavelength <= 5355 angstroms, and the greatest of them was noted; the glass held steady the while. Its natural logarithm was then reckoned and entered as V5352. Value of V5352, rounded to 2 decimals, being 3.12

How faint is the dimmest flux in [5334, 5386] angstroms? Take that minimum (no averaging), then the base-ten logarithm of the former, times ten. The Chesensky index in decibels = 11.3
